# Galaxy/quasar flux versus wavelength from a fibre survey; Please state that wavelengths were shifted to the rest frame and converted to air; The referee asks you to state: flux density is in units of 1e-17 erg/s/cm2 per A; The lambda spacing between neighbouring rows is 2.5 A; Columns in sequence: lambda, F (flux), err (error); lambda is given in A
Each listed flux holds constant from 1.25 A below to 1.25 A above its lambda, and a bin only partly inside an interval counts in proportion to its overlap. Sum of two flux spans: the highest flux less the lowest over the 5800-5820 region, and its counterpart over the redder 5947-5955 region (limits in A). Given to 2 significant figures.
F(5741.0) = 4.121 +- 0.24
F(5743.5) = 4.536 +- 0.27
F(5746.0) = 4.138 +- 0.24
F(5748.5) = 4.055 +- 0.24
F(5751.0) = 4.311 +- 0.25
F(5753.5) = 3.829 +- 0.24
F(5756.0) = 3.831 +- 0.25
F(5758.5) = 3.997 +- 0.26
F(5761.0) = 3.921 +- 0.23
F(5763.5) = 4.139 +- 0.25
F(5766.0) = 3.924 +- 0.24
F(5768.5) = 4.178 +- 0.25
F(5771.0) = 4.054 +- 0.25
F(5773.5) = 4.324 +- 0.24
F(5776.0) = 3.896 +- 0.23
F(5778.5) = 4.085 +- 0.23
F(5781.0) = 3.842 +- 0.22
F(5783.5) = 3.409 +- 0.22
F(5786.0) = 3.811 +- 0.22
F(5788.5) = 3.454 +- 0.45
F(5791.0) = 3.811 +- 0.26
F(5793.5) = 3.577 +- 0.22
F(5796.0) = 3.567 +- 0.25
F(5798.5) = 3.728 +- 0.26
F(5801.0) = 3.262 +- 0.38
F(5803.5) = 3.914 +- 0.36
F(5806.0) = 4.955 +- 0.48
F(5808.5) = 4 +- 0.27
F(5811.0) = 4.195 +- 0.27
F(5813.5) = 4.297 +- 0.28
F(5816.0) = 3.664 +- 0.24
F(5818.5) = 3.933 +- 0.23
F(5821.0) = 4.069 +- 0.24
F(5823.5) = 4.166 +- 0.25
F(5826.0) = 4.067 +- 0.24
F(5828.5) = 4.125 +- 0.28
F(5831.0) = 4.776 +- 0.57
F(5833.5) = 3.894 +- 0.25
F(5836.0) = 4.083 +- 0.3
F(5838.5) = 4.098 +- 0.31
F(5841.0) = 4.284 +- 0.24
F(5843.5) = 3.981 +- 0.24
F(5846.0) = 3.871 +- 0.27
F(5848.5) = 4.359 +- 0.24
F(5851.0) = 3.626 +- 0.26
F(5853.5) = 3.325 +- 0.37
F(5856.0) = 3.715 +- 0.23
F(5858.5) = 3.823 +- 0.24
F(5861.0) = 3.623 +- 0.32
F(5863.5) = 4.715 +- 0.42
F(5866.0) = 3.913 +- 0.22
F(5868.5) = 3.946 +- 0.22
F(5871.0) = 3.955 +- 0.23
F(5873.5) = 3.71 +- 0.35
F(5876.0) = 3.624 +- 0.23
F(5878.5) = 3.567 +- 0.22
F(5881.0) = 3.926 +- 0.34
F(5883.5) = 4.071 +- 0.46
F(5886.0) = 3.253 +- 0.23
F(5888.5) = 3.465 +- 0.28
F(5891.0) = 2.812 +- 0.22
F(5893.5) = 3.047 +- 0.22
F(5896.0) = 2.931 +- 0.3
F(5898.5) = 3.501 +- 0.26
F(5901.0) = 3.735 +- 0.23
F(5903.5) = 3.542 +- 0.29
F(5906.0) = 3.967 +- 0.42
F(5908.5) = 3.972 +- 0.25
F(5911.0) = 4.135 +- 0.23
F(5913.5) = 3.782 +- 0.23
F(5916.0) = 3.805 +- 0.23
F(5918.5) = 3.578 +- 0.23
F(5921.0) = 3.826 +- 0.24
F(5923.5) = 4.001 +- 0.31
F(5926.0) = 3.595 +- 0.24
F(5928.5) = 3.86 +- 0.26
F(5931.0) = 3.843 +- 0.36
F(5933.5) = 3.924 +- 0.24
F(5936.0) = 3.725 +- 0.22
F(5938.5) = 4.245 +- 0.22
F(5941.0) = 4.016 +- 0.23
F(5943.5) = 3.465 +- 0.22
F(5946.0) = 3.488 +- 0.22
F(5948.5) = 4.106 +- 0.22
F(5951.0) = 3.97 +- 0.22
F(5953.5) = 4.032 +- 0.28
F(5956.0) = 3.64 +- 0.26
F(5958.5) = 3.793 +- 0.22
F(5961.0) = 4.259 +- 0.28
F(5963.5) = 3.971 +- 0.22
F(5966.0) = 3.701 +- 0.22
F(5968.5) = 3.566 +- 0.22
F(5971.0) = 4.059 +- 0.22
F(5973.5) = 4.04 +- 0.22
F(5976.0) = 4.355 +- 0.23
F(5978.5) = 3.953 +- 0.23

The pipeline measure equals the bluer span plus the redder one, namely 1.8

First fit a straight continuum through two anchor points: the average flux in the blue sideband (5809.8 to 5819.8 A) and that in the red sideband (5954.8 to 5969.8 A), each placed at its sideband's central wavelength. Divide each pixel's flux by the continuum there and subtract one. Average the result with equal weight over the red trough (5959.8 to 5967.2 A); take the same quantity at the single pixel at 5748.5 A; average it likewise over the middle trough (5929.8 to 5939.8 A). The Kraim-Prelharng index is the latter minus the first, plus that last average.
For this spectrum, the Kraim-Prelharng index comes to -0.035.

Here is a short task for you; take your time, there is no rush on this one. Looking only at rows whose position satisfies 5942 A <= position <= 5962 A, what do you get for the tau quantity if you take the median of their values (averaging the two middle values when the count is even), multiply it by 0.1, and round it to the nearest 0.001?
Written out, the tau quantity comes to 0.388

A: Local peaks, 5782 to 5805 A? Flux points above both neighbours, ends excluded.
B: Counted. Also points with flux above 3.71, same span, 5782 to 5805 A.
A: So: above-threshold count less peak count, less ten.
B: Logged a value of -9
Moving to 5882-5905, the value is -11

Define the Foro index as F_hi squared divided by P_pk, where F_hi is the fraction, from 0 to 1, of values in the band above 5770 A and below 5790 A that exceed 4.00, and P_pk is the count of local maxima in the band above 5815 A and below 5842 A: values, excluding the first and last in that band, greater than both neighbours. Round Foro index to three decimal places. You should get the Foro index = 0.070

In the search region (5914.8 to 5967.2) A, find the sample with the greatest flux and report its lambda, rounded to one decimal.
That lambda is 5961.0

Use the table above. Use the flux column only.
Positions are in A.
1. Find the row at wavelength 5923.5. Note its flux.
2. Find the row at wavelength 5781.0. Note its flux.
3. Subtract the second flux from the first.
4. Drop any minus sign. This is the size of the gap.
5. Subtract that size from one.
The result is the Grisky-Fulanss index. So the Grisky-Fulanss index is 0.84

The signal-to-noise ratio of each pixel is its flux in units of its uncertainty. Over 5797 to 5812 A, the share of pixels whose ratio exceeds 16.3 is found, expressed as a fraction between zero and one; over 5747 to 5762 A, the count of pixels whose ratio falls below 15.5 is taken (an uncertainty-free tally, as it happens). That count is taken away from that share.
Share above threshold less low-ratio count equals -2.0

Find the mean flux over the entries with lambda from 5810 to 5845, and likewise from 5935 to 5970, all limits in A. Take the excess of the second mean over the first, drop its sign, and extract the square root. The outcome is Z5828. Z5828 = 0.51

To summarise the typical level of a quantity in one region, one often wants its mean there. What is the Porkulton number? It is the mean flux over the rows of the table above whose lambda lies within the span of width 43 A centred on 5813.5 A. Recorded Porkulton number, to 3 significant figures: 4.01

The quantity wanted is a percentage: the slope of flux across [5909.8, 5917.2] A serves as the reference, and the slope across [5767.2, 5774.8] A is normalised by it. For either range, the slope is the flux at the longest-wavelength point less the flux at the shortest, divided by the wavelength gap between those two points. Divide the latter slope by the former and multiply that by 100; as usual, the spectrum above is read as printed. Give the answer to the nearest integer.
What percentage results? -44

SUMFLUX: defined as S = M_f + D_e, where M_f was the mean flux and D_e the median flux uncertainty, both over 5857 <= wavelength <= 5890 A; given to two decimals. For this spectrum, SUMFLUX 4.05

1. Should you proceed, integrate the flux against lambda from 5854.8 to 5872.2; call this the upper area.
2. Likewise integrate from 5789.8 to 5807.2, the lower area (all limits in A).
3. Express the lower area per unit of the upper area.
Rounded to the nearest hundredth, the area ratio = 0.97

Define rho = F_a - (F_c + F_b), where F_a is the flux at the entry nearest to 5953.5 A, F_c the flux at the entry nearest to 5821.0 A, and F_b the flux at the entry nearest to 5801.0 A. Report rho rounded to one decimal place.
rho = -3.3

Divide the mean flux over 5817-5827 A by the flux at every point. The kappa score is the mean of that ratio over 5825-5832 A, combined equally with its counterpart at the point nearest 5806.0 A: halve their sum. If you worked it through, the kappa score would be 0.88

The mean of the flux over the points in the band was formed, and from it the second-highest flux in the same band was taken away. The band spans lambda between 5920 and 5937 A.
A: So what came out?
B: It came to -0.10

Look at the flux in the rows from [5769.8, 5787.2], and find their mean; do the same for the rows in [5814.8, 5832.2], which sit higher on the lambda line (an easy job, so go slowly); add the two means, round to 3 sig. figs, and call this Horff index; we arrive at 8.03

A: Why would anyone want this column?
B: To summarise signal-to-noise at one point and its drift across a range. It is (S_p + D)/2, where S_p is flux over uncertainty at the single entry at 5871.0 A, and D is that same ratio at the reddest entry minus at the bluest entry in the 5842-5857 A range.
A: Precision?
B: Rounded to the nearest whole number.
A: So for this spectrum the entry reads 8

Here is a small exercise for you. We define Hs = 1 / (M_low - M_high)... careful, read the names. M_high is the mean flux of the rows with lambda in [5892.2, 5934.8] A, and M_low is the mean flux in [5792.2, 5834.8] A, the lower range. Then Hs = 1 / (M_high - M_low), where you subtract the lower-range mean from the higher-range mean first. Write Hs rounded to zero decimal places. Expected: -3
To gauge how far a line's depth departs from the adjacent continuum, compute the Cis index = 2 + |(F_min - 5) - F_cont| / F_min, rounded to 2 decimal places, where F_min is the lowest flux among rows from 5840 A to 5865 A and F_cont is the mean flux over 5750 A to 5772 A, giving 3.71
